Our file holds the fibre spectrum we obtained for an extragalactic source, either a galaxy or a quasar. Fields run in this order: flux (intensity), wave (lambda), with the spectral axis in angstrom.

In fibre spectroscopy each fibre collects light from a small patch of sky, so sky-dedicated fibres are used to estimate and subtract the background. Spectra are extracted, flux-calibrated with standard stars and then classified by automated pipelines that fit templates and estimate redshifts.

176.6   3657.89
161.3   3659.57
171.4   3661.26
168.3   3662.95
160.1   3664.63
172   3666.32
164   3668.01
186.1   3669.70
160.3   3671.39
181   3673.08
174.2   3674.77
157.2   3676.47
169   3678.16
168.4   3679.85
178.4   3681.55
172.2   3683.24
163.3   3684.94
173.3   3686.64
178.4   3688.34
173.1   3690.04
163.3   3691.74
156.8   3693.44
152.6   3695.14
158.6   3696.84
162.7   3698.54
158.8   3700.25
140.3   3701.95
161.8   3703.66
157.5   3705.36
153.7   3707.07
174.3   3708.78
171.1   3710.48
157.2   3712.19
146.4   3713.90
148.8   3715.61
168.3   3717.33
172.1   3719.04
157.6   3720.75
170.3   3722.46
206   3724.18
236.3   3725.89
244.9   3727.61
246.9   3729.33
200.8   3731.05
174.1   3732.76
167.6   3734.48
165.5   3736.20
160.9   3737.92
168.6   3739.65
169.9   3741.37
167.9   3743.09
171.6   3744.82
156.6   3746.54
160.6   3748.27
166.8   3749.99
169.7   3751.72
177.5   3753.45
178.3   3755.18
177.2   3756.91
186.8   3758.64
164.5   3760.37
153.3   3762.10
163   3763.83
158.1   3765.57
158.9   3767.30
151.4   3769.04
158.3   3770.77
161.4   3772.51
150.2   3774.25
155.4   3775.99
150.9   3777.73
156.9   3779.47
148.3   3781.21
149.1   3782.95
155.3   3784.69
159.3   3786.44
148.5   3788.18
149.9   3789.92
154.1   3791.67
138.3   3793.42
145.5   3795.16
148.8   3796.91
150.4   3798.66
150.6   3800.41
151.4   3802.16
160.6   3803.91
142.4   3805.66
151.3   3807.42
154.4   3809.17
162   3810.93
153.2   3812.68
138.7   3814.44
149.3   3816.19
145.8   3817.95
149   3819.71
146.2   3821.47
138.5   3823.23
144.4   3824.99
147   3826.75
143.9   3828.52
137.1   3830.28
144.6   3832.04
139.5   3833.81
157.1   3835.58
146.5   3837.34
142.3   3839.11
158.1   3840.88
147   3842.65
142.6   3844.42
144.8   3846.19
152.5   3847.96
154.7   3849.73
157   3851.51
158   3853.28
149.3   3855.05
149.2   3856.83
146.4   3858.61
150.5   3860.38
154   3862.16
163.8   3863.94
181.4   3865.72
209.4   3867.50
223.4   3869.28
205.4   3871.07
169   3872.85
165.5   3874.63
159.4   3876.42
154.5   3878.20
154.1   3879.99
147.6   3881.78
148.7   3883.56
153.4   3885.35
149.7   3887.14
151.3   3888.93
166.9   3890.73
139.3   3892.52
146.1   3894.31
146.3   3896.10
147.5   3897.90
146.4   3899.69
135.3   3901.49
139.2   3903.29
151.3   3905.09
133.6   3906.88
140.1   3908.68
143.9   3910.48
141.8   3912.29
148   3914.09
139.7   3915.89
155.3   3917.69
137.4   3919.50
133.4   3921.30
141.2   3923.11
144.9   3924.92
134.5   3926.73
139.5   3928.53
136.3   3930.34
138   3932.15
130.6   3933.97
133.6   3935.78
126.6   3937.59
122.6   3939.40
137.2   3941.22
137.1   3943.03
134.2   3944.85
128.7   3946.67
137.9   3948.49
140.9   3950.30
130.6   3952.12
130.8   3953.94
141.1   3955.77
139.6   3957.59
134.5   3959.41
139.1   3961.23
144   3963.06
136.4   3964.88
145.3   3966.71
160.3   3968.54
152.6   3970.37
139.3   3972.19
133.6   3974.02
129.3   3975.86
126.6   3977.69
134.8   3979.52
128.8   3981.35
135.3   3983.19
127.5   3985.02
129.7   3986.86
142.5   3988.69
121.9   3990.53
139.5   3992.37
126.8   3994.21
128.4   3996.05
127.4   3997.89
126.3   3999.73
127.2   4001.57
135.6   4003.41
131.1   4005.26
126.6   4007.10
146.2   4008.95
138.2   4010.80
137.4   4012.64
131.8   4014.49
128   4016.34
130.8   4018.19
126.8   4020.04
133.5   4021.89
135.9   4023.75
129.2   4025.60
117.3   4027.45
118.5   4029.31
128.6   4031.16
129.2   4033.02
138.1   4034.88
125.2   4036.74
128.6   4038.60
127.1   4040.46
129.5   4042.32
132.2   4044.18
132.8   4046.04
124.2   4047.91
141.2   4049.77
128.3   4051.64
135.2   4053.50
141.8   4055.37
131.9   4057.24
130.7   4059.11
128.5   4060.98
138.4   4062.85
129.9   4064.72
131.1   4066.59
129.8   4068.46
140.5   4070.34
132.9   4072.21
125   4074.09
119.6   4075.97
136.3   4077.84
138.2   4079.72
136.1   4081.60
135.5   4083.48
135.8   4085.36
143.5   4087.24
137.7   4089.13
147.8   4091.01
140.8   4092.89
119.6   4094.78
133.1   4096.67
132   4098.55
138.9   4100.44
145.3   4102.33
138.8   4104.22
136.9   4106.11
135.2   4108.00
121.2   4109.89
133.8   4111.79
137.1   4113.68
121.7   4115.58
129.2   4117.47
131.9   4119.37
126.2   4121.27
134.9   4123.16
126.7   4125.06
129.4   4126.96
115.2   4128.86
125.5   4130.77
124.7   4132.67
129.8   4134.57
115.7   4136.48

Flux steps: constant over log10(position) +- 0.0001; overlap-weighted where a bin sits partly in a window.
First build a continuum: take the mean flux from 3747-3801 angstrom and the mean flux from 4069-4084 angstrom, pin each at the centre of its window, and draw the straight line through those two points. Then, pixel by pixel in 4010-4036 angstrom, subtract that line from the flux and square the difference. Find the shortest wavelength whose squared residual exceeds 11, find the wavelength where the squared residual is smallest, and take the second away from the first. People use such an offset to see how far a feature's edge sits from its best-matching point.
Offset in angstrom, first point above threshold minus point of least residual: 3.7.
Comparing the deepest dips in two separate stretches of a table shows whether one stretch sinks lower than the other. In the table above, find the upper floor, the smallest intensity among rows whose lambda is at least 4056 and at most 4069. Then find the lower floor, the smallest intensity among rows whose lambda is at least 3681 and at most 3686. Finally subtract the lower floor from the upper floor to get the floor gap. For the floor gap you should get -35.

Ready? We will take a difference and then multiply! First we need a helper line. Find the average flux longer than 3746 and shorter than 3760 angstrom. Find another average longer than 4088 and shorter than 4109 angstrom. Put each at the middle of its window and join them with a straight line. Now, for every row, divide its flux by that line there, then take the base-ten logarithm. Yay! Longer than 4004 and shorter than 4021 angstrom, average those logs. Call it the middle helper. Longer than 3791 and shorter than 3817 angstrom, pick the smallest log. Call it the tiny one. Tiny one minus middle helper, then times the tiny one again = 0.0037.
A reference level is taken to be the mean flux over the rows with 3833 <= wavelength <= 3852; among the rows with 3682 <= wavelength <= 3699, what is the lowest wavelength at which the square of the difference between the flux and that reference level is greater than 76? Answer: 3683.24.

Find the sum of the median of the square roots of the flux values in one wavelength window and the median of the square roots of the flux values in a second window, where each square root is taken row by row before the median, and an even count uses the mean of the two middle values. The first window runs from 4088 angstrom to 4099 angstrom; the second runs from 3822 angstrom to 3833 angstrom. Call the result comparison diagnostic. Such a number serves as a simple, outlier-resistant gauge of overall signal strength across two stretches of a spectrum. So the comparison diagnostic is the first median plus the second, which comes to 23.6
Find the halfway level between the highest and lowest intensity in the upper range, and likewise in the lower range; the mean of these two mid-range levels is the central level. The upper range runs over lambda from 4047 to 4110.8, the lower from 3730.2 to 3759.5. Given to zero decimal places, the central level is 156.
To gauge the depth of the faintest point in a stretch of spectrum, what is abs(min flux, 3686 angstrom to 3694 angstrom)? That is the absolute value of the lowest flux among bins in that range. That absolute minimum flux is 157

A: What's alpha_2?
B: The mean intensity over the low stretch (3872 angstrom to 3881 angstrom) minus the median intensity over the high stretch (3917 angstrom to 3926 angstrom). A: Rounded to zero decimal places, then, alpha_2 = 19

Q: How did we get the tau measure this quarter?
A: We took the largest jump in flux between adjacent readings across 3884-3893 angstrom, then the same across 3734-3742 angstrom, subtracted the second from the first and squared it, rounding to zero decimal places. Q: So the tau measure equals 396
